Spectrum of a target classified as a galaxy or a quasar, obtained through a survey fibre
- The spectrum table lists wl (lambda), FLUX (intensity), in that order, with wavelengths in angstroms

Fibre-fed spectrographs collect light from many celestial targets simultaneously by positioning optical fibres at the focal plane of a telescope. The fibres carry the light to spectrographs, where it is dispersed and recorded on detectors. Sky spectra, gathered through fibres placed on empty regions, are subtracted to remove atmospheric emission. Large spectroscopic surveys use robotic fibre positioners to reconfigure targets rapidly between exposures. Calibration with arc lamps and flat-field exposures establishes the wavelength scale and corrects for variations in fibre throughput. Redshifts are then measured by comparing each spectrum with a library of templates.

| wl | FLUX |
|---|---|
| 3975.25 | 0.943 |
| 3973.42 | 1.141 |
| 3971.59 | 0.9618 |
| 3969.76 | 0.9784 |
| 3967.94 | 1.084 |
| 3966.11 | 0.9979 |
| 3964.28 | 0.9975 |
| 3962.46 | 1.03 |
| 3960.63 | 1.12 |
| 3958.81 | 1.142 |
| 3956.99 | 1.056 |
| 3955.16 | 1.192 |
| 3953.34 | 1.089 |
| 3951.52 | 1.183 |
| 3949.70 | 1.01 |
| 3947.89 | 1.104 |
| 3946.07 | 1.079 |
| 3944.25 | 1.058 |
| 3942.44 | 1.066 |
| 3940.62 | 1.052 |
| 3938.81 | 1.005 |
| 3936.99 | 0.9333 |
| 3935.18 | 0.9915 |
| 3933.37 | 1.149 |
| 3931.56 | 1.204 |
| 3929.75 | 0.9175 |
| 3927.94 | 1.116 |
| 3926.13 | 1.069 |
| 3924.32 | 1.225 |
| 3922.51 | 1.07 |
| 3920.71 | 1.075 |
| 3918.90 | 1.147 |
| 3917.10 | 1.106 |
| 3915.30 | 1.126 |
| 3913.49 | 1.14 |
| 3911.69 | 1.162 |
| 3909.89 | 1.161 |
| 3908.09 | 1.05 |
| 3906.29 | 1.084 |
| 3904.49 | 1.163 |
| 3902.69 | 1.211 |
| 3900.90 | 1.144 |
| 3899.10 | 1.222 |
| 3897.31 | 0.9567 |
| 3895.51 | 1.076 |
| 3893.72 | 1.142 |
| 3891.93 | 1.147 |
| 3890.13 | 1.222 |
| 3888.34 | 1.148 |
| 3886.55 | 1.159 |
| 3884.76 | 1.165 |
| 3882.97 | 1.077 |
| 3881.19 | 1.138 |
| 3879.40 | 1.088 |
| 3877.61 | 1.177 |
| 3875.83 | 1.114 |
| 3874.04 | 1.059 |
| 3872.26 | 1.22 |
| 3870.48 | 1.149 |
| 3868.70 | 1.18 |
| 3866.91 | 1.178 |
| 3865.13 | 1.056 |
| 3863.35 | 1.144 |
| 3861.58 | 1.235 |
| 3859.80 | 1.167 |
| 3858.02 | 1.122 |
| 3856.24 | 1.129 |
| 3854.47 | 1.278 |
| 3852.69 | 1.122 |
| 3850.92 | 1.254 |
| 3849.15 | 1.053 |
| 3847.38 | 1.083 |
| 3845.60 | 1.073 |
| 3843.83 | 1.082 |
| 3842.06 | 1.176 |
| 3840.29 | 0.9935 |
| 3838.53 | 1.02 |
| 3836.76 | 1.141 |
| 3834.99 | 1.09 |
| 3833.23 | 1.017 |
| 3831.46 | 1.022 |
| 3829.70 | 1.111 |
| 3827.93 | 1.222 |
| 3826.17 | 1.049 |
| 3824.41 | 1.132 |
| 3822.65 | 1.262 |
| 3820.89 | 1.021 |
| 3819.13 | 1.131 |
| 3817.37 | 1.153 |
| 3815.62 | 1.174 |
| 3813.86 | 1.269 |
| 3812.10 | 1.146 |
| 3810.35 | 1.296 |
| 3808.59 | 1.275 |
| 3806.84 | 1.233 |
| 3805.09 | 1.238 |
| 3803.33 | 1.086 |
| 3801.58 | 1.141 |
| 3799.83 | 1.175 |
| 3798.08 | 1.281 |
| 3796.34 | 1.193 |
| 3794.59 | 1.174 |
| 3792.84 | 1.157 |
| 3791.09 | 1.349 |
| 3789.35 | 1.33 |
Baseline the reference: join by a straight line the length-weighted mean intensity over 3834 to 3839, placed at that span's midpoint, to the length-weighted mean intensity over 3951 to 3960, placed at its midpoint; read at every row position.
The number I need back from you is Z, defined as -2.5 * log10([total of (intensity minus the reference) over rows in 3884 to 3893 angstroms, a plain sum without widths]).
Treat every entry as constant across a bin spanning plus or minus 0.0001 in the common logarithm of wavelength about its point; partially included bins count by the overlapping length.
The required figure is 1.3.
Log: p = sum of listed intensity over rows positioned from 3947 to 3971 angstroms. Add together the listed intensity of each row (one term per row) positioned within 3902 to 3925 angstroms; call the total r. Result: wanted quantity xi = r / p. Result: 1.05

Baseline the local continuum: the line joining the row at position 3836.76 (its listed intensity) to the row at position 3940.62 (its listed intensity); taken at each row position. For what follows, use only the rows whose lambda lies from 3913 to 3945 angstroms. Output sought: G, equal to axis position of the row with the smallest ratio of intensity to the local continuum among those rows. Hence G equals 3929.75 angstroms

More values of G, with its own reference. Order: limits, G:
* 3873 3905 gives 3897.31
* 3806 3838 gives 3820.89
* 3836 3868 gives 3840.29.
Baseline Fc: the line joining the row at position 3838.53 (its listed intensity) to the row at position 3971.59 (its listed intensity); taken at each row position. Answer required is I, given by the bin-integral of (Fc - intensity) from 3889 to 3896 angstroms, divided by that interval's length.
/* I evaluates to -0.15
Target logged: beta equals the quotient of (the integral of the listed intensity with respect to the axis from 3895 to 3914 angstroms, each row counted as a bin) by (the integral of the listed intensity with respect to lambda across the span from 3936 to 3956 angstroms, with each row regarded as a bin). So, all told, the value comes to 1.00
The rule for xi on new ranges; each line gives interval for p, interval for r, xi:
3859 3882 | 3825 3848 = 0.94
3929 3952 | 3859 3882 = 1.08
